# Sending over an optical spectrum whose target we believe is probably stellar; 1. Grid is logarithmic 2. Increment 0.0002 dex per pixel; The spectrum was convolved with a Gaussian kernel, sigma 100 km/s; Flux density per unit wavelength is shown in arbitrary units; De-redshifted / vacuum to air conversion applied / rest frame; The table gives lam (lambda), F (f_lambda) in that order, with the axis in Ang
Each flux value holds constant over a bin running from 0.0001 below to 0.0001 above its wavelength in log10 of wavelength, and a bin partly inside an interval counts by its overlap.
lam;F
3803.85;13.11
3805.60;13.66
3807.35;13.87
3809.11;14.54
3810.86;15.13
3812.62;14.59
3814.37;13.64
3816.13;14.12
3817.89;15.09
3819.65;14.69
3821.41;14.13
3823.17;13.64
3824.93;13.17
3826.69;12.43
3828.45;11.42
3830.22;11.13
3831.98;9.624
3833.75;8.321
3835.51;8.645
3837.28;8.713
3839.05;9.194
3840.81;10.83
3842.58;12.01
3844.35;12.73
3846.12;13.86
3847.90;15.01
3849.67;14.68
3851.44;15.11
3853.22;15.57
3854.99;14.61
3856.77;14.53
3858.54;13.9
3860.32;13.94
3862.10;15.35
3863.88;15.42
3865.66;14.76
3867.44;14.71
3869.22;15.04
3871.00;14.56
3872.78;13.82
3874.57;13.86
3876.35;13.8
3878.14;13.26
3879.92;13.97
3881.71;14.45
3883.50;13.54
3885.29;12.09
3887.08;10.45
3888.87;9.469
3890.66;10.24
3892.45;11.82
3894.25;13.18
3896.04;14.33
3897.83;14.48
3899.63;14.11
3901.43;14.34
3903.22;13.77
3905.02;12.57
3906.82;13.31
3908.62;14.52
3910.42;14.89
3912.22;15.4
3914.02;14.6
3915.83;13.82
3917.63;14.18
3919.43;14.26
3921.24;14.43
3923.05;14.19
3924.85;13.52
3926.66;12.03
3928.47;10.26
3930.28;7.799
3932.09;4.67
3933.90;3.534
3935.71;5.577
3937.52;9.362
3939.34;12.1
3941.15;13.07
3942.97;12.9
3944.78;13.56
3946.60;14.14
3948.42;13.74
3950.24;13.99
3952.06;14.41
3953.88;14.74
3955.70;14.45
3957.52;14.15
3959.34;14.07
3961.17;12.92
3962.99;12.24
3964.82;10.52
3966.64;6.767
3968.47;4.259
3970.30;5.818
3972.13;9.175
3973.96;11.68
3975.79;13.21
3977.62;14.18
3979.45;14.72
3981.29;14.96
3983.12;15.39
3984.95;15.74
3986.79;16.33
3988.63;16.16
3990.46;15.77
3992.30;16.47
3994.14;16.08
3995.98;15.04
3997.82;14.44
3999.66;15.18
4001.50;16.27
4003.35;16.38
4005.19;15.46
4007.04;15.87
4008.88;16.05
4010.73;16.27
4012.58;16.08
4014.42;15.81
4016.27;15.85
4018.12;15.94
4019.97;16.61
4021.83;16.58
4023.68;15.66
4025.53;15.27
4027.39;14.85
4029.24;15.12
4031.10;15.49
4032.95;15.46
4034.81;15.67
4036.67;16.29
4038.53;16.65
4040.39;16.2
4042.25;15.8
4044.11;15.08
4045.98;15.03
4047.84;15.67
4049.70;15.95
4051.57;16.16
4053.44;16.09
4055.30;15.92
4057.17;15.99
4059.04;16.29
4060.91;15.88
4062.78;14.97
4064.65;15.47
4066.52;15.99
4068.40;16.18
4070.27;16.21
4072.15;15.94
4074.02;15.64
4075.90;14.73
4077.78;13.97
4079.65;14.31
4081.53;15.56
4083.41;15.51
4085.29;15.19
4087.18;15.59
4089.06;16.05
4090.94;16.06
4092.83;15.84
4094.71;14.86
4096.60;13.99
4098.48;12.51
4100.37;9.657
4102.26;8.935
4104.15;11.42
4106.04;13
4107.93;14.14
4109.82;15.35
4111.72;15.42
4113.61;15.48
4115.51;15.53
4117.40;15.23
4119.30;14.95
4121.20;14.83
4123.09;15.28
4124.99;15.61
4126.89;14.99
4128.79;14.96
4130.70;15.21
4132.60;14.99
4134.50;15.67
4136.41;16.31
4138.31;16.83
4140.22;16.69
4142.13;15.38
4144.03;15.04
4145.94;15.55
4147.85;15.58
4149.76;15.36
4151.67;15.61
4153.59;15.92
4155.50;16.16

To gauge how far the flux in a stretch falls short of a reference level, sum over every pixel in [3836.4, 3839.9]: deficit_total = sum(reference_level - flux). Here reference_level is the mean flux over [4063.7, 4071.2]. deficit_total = 14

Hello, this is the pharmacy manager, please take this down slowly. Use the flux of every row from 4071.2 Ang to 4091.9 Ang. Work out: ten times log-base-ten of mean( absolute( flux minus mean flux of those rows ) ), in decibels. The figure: -2.5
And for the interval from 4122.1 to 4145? -2.7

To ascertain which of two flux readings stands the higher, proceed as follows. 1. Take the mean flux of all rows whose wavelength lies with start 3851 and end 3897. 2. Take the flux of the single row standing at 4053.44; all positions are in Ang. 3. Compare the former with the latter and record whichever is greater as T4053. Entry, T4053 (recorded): 16.1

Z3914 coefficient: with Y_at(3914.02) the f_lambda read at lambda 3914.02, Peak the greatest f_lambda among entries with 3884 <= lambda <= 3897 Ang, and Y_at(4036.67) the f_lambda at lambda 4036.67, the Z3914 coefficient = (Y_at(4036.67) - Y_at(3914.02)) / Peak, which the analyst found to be 0.12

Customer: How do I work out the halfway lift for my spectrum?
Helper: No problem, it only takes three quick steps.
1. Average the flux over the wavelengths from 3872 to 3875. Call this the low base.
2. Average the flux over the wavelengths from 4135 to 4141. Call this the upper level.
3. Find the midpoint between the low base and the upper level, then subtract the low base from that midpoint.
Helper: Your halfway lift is 1.4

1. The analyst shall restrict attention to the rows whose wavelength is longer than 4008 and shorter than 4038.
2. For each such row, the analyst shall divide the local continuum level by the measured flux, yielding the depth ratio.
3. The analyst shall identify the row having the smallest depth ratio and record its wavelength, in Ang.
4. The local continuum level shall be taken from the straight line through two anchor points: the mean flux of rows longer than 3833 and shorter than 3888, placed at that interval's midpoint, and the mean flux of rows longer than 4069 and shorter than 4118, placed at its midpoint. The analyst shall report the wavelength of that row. 4019.97 Ang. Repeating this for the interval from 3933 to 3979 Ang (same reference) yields 3953.88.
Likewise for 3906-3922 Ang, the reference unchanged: 3912.22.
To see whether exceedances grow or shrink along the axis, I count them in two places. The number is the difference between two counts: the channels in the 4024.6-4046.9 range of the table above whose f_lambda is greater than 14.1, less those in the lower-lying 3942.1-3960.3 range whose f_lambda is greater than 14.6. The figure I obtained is 11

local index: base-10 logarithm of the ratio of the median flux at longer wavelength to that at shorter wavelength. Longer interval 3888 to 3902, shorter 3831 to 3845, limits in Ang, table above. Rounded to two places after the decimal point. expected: 0.16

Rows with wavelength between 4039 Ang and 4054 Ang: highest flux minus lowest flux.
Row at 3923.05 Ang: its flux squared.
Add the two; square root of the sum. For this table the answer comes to 14.2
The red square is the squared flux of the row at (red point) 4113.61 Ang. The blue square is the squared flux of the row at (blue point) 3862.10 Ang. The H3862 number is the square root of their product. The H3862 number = 238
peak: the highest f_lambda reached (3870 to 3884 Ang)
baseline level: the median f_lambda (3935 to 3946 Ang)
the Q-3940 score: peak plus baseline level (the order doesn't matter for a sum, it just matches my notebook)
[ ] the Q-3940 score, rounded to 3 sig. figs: 27.1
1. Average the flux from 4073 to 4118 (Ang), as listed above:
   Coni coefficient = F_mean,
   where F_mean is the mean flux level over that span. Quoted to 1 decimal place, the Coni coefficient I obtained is 14.3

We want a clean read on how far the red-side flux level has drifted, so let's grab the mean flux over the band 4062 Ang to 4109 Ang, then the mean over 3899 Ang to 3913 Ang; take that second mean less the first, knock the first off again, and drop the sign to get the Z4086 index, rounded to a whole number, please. 15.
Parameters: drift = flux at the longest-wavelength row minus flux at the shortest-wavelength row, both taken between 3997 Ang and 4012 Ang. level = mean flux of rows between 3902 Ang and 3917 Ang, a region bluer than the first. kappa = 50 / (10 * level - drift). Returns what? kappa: 0.359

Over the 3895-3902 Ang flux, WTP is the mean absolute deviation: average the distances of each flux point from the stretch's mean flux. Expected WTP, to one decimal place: 0.1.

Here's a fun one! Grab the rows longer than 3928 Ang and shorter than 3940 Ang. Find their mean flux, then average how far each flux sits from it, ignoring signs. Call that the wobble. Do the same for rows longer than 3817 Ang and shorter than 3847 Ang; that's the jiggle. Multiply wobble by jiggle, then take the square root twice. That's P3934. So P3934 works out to 1.5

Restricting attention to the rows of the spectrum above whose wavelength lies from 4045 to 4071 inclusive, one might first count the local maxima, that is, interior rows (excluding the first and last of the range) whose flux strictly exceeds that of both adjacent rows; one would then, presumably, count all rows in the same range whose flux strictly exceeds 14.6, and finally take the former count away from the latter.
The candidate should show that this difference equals 12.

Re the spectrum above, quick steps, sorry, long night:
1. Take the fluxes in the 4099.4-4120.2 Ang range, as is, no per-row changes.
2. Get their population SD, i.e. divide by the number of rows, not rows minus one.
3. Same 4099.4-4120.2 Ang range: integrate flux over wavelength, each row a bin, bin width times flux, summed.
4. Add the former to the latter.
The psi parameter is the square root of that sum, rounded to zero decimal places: 17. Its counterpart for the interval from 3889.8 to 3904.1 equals 14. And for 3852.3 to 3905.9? 27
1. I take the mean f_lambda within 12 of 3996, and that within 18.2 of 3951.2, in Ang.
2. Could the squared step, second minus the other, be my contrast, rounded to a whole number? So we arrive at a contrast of 18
